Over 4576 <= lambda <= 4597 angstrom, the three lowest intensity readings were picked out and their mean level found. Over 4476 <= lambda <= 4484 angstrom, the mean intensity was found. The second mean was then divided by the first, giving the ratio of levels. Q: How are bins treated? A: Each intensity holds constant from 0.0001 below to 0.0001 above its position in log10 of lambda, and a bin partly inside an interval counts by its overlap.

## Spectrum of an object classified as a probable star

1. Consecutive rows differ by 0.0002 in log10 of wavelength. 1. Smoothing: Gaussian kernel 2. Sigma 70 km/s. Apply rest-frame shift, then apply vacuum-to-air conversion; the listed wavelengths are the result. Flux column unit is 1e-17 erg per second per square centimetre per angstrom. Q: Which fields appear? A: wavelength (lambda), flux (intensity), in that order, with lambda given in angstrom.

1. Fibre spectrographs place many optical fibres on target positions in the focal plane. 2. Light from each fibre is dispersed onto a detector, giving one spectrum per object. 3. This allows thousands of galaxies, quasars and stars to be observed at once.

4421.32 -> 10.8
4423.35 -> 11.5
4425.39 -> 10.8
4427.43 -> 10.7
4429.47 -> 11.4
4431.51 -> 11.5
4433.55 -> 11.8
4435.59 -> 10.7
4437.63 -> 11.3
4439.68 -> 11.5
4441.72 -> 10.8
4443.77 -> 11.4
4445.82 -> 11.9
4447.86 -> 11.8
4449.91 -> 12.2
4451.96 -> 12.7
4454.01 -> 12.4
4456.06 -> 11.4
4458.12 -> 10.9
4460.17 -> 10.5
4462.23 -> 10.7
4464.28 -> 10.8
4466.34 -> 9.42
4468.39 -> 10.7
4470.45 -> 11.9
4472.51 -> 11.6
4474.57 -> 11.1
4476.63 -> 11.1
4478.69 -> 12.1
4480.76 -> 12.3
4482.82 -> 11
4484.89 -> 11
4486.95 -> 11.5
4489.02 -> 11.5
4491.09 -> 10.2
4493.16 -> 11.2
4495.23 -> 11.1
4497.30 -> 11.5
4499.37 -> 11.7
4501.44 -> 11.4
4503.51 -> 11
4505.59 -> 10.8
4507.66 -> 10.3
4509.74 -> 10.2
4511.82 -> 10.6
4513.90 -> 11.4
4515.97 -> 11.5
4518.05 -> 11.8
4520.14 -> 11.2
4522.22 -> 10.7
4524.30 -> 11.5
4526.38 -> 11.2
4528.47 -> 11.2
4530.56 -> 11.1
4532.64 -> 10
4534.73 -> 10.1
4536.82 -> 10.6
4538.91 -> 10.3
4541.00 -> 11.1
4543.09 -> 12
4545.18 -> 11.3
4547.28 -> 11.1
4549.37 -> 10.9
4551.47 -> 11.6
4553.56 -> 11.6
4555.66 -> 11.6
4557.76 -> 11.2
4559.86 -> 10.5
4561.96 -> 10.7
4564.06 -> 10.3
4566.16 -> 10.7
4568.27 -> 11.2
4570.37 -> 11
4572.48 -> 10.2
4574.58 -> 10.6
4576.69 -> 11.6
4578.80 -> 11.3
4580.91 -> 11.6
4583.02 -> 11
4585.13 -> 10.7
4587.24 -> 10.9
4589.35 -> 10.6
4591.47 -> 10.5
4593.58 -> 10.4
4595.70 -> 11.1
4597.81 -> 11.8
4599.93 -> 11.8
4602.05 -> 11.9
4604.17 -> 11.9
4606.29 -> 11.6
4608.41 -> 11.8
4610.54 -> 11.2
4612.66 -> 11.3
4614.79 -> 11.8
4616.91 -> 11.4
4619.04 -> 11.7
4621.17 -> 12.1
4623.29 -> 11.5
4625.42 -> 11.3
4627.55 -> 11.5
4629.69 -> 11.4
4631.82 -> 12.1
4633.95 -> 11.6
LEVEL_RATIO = 1.11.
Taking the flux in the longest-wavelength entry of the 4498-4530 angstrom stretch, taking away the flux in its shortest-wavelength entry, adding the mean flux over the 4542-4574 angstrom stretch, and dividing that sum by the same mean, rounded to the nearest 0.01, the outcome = 0.95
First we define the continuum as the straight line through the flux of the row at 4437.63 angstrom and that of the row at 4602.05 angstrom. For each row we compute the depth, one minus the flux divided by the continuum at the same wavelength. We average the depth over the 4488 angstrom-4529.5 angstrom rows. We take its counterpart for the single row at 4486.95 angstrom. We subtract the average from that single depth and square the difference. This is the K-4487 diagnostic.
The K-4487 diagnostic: 0.0017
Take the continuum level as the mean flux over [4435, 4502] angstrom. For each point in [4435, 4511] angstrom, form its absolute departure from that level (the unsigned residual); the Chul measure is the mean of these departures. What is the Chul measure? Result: 0.54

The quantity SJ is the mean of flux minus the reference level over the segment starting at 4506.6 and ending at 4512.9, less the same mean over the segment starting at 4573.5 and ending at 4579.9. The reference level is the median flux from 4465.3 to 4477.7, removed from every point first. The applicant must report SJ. -0.8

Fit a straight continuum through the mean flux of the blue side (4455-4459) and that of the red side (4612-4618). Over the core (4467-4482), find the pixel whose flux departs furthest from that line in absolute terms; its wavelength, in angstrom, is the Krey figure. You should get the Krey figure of 4480.76 angstrom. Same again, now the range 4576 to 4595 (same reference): 4593.58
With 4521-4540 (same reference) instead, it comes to 4532.64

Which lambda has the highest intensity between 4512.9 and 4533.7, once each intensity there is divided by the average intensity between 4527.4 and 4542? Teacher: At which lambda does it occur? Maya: 4518.05 angstrom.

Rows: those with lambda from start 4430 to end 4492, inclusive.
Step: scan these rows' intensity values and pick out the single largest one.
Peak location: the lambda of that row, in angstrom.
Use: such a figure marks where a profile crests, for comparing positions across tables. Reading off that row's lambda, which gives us 4451.96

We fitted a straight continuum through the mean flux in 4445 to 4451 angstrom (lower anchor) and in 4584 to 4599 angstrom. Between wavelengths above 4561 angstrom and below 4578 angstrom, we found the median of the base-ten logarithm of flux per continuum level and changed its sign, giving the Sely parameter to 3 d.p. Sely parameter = 0.015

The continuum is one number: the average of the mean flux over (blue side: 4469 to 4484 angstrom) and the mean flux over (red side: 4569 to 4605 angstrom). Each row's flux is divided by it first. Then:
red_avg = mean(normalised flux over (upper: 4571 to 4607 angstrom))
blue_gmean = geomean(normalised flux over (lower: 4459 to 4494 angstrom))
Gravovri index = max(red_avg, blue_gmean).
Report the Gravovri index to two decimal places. 0.98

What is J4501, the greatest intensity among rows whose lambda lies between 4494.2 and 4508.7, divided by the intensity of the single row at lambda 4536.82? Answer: 1.10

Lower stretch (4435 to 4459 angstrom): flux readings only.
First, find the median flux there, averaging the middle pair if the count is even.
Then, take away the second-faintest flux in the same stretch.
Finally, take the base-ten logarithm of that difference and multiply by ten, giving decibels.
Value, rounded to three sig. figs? -1.87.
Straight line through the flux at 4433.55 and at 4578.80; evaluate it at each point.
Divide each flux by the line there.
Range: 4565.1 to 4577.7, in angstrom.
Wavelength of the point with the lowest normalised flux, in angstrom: 4572.48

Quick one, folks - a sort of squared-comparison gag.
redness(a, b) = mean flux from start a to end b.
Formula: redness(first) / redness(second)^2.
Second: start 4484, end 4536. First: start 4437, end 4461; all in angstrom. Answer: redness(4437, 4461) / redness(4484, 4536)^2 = 0.095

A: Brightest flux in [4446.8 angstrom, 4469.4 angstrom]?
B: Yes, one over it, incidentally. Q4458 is 0.0787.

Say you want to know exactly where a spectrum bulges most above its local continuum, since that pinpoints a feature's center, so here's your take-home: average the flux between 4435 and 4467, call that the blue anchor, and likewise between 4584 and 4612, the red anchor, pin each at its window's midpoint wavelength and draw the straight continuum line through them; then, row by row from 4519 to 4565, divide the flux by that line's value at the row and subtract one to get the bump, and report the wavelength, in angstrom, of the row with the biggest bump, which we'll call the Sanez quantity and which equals 4543.09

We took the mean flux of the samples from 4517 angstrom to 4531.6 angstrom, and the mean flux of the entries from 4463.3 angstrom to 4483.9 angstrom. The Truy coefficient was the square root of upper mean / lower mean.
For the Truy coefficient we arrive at 1.00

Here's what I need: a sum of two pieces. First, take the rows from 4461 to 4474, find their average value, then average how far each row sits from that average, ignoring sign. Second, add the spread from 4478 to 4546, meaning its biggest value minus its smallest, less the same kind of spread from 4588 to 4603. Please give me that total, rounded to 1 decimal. 1.4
